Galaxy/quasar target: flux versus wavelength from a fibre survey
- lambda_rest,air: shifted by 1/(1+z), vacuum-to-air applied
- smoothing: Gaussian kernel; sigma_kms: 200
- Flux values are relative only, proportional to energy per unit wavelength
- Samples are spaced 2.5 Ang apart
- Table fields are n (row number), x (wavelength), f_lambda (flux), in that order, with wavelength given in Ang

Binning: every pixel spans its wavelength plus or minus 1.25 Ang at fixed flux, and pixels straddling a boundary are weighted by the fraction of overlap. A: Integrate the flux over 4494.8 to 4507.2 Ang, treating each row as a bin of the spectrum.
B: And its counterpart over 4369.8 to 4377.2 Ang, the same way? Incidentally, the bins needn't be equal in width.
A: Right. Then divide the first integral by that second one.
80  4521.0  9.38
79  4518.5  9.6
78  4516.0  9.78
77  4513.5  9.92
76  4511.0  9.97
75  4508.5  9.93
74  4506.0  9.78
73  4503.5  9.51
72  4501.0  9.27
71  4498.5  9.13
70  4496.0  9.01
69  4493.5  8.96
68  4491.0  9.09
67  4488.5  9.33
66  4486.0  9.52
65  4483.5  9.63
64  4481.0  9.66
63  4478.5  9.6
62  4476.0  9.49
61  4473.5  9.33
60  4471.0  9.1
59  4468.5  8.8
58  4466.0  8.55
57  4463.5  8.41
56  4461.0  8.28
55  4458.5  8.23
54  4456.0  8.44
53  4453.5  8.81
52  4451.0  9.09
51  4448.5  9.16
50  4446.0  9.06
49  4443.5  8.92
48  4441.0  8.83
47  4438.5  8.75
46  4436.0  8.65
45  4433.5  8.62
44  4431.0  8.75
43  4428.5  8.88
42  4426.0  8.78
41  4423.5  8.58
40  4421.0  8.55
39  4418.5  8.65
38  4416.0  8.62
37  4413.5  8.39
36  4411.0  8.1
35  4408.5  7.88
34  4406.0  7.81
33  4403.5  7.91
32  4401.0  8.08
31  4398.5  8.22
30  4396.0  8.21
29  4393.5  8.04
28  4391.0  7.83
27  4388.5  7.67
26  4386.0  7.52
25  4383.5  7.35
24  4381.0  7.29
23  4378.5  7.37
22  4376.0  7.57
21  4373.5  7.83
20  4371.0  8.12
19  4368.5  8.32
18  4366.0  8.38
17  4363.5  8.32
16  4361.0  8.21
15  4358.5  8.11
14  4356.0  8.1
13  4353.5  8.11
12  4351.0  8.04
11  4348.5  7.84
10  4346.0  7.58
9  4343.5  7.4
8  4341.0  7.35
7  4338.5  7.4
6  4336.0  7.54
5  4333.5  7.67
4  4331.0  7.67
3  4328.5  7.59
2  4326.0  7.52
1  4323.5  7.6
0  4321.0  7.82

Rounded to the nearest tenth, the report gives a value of 2.0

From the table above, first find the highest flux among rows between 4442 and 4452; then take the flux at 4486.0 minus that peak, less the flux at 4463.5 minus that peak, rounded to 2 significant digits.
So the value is 1.1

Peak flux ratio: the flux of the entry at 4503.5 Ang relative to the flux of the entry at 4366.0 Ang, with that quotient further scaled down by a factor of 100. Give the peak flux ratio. 0.0113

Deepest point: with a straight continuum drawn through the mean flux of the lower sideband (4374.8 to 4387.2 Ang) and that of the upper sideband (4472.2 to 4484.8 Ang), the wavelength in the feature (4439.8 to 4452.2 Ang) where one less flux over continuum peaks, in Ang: 4441.0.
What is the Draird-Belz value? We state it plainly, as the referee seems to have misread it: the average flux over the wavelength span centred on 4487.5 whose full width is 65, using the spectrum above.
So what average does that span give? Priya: 9.2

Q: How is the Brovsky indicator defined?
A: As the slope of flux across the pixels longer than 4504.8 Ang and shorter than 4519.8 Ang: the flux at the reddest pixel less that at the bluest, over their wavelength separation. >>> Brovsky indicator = -0.014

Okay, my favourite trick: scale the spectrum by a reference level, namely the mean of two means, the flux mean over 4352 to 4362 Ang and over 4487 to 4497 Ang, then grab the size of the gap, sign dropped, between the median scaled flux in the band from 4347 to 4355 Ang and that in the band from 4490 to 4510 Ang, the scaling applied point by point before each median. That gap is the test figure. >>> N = 0.13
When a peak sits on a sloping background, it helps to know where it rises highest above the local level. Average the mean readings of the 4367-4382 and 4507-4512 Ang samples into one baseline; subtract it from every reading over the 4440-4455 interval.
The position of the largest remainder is 4448.5 Ang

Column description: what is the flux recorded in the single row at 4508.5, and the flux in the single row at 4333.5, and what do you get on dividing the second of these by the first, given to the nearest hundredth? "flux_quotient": 0.77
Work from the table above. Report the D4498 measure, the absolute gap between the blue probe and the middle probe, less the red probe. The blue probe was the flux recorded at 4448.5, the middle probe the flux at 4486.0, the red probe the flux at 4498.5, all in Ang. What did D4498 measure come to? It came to -8.8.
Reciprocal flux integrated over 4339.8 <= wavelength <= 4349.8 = 1.33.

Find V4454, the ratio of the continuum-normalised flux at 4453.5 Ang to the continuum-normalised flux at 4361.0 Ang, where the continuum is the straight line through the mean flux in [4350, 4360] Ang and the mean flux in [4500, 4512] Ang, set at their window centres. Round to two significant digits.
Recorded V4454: 0.96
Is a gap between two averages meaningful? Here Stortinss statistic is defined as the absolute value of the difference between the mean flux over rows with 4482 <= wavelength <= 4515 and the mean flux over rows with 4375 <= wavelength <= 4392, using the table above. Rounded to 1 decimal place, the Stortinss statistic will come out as 2.0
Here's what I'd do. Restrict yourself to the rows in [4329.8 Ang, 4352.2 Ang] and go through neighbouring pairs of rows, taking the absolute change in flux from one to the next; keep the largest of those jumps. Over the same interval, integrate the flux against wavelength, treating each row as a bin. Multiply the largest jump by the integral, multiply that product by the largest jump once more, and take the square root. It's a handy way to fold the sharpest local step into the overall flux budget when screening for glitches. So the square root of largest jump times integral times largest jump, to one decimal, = 3.4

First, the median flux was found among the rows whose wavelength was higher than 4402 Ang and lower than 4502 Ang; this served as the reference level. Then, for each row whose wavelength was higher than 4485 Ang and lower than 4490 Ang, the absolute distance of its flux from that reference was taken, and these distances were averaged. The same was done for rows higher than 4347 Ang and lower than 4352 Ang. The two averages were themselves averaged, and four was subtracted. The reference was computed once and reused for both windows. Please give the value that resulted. -3.3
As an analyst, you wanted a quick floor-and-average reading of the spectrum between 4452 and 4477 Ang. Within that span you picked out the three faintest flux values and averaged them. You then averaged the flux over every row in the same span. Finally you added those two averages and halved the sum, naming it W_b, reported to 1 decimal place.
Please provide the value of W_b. 8.5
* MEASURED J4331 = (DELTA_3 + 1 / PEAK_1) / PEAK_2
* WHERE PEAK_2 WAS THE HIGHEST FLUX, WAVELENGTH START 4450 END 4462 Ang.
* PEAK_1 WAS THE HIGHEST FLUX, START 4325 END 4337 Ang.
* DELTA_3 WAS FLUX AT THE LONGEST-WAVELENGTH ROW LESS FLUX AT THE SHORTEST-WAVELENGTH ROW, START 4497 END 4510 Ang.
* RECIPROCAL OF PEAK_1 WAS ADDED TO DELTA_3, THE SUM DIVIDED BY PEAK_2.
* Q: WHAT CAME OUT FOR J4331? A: 0.10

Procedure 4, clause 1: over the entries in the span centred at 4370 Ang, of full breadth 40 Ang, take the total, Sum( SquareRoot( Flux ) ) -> 44.9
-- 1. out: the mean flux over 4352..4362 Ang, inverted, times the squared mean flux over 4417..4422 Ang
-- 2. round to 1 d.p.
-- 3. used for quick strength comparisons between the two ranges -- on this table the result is 9.1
